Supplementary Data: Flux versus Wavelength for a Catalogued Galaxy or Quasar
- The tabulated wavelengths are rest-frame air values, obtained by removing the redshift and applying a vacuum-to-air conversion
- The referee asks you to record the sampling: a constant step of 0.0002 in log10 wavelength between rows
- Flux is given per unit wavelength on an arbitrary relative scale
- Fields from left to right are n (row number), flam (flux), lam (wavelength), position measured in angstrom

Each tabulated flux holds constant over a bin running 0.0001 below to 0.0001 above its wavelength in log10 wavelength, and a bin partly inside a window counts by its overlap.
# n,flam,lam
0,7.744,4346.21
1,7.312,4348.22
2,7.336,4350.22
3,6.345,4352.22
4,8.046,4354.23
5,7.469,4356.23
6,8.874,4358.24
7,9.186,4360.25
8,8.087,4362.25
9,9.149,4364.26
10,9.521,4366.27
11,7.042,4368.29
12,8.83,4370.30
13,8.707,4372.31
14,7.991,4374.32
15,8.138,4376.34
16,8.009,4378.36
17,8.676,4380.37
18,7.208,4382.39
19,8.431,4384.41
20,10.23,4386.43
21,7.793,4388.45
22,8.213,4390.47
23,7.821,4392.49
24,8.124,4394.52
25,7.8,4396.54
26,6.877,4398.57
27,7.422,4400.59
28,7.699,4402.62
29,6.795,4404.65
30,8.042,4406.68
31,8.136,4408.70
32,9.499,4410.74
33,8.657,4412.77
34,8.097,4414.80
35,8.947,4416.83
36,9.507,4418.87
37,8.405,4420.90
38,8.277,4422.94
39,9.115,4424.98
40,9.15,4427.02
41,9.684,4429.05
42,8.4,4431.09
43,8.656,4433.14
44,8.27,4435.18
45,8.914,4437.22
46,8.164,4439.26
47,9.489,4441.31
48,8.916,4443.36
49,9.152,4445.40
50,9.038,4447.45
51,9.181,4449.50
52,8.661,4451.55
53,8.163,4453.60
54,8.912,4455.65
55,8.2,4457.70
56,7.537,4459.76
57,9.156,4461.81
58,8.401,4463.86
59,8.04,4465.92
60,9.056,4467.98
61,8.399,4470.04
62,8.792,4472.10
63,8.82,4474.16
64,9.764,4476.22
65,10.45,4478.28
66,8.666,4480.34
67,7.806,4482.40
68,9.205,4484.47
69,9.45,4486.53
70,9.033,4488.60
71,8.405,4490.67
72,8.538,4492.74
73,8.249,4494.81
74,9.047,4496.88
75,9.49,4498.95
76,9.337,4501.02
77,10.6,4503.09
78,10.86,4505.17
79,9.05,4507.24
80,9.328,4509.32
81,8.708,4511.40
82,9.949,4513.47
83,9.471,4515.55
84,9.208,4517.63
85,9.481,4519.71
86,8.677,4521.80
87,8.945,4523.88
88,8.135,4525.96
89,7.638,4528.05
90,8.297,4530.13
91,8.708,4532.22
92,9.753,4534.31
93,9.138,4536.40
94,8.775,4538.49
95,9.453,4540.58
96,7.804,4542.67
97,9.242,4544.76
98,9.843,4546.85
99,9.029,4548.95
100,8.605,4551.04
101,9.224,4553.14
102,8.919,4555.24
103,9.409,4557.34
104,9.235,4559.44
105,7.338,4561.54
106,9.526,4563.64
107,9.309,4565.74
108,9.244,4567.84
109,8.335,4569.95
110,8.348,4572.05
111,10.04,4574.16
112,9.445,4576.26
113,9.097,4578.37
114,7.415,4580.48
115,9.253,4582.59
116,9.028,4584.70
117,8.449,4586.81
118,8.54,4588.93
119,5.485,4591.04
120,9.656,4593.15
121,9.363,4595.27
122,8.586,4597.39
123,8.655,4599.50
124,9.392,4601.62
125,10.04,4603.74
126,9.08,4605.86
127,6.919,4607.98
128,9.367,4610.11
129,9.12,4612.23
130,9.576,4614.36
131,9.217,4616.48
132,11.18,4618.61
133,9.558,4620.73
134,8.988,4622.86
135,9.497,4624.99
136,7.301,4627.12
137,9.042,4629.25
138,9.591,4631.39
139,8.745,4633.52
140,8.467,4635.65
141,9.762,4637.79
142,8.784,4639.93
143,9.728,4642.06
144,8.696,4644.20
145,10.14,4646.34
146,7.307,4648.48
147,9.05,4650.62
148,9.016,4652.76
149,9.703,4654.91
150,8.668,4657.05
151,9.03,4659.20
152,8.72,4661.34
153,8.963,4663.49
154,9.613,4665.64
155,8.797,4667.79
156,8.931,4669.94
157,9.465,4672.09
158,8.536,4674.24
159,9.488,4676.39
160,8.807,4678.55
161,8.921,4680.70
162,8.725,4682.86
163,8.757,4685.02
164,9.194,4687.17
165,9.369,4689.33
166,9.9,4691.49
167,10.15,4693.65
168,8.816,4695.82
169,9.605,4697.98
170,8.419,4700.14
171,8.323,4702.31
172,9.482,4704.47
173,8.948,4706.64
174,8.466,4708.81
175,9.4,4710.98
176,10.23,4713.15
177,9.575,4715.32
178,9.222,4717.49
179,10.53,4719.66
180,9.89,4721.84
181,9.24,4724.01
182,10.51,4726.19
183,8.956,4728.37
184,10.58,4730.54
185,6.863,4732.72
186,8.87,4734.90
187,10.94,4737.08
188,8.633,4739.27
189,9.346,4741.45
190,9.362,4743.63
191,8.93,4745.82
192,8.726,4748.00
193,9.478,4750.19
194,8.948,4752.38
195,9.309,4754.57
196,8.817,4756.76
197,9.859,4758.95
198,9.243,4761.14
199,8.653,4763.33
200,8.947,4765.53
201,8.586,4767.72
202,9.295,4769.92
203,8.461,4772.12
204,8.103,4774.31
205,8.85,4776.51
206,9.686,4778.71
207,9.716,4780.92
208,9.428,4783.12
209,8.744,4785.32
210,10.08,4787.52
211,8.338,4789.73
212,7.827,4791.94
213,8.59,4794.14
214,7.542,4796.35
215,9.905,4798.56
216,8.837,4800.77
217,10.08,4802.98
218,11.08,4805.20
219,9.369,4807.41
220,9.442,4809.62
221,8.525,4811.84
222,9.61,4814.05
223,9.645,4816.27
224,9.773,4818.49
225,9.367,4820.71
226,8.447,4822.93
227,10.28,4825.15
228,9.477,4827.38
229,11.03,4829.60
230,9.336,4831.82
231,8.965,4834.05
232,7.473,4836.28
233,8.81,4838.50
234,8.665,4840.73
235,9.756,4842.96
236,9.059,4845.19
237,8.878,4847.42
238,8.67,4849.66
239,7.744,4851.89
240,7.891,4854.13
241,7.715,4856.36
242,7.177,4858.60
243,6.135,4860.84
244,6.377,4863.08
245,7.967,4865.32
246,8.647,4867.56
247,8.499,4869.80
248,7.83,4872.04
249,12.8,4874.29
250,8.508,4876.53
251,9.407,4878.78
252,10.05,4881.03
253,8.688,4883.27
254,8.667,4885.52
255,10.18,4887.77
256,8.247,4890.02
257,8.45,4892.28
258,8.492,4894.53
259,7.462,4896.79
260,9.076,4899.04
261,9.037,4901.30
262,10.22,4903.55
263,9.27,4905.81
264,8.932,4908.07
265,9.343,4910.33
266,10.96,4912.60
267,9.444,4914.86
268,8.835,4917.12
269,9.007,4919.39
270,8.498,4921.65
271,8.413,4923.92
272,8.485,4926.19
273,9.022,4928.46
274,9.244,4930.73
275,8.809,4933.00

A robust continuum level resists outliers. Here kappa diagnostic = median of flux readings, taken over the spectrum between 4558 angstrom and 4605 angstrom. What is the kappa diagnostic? 9.17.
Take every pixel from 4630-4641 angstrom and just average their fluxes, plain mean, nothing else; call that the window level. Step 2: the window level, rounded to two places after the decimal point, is 9.07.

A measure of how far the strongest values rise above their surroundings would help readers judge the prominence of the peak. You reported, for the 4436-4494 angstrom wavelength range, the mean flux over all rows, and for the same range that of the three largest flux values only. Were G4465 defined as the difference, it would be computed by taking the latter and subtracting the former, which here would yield 1.1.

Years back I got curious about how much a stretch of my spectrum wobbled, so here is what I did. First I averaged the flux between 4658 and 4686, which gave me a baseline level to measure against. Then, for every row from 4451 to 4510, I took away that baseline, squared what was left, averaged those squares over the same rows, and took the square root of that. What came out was 0.77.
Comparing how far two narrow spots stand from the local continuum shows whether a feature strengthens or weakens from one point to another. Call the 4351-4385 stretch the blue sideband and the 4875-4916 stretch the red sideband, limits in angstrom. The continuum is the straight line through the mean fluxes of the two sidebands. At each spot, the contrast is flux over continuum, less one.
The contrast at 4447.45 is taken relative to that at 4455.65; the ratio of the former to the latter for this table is 1.26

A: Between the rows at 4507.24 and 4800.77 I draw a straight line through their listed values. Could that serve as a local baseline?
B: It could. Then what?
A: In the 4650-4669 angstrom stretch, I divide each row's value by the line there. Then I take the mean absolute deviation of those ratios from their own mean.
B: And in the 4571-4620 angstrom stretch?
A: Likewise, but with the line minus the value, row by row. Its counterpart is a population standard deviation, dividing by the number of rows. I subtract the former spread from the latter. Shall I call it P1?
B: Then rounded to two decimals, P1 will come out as 1.09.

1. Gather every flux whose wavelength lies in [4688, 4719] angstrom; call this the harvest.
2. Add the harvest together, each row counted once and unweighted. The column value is 130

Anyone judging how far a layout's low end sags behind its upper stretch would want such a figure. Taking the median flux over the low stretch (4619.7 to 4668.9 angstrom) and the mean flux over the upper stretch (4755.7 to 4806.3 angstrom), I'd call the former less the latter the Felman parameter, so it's -0.06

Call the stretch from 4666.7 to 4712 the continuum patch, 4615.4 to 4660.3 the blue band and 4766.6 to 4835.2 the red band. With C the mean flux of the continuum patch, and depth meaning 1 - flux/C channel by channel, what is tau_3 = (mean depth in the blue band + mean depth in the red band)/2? -0.012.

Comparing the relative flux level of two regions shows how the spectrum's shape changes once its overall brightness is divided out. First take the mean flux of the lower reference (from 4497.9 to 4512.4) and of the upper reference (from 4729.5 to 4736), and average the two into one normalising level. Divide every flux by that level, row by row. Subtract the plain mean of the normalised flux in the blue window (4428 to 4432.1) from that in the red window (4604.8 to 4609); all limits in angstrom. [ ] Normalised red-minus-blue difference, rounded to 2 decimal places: -0.11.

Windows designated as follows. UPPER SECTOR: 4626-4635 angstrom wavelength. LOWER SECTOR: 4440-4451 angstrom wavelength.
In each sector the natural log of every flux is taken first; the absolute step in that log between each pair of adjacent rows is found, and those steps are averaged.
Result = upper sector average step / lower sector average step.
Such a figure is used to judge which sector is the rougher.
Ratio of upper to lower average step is 4.2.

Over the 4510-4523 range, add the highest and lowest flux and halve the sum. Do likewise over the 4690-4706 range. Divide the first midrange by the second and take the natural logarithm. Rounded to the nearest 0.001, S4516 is 0.008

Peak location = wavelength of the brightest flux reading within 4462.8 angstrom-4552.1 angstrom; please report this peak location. 4505.17 angstrom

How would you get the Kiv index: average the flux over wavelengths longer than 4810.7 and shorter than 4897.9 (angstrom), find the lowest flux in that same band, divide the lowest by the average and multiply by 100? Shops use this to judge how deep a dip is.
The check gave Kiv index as 69.8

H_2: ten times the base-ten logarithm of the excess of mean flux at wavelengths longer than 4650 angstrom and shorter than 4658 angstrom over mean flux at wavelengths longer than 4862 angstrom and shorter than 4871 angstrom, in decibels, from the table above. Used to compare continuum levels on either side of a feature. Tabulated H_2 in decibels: 1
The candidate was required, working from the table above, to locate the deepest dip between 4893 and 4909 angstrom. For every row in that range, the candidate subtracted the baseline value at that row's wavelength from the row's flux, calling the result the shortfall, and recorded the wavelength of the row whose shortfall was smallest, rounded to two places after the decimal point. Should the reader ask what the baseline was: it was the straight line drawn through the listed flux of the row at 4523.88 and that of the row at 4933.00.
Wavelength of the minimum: 4896.79 angstrom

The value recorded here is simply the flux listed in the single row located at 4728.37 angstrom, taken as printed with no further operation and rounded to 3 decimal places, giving 8.956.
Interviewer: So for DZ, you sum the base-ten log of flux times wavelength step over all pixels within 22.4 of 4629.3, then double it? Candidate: 85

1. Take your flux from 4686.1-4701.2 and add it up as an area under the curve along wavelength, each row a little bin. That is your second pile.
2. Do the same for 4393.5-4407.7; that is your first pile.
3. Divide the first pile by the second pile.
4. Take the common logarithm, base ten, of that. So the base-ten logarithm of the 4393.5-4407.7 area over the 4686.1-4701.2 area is -0.12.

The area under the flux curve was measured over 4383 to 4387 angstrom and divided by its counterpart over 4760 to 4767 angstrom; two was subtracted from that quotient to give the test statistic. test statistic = -1.4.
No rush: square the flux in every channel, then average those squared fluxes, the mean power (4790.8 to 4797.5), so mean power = 64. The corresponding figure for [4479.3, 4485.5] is 74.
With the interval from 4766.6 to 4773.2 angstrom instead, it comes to 77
